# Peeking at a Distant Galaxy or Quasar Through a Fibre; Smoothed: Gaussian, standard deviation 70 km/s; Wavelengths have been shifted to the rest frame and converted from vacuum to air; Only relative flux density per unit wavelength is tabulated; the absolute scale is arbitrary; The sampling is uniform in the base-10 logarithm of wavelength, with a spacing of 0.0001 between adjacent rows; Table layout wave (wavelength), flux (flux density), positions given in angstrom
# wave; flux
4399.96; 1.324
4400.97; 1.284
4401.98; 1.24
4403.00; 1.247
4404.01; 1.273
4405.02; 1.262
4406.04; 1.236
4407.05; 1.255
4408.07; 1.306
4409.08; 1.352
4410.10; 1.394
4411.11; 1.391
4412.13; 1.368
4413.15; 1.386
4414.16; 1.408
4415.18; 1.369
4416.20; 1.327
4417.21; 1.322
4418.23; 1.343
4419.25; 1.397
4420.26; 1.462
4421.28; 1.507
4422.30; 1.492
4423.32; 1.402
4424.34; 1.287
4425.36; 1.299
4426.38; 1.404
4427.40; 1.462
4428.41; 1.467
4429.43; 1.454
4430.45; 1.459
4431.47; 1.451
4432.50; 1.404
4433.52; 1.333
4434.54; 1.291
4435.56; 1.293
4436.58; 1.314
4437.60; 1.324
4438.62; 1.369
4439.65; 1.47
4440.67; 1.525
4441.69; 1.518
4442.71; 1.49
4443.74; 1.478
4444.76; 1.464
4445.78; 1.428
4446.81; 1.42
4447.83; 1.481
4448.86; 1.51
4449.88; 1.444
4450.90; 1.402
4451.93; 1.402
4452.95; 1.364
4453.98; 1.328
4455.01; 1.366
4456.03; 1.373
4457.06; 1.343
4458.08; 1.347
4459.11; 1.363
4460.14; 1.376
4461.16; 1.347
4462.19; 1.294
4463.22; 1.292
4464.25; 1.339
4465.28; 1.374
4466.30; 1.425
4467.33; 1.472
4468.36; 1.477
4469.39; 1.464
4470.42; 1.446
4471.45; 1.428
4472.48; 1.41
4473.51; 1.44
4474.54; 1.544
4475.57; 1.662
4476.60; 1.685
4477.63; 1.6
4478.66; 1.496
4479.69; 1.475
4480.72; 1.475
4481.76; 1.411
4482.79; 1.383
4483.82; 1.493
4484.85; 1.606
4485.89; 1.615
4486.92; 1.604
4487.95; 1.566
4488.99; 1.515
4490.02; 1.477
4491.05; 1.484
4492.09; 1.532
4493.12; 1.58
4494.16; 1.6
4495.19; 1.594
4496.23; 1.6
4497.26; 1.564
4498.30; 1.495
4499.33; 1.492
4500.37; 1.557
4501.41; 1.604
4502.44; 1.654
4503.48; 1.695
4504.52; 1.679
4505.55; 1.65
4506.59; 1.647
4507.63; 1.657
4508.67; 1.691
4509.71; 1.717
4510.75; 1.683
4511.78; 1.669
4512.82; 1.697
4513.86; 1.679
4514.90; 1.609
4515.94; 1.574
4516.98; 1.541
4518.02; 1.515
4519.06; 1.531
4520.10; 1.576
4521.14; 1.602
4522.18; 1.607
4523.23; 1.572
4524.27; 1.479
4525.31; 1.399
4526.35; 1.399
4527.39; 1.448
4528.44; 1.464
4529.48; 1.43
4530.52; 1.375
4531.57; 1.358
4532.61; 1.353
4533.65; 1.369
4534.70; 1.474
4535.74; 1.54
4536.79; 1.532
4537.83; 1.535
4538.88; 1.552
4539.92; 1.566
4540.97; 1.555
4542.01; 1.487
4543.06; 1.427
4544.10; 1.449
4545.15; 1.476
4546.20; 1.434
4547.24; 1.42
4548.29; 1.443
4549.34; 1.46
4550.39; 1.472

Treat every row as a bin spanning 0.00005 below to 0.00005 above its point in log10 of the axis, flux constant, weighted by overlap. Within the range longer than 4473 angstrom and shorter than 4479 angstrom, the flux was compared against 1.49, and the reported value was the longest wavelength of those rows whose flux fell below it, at 4473.51 angstrom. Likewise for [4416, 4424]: 4423.32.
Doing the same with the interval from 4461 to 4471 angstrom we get 4470.42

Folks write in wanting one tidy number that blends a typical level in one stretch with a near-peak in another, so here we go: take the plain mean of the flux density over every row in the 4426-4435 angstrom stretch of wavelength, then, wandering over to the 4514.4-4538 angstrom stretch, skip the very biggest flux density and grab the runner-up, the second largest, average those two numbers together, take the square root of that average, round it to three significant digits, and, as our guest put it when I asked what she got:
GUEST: 1.23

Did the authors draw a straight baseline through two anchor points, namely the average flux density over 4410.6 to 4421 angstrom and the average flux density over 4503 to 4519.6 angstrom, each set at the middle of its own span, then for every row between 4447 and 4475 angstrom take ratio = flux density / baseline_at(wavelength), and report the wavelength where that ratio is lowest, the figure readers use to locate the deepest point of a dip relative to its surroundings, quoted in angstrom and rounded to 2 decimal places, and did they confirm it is 4463.22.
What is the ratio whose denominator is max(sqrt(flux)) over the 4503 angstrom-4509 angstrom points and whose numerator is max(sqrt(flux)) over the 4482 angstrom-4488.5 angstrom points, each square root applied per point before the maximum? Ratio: 0.98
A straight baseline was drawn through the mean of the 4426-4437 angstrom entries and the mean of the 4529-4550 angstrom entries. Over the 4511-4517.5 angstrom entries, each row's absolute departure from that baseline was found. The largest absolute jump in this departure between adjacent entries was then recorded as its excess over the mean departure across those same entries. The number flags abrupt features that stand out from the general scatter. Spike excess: -0.11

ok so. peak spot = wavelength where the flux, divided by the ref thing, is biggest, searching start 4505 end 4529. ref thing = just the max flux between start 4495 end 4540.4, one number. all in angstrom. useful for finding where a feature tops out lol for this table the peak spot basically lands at 4509.71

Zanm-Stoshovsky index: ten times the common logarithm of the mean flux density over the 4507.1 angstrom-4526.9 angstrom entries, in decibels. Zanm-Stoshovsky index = 2.01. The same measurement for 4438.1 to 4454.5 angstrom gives 1.59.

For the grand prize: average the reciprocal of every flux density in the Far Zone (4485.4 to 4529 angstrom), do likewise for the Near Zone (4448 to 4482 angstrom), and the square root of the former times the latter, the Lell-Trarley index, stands 0.668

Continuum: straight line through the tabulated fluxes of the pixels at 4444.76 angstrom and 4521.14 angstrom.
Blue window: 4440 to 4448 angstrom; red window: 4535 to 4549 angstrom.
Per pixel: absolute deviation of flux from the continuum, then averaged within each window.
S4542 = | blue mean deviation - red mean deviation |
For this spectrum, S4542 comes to 0.11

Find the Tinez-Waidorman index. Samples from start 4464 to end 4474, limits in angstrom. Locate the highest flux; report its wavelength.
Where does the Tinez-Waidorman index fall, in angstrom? 4468.36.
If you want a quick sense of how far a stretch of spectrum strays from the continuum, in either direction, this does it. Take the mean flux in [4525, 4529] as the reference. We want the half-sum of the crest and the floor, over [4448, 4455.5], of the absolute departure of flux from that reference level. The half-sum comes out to 0.058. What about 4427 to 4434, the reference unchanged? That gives 0.059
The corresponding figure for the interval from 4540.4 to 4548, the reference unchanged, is 0.064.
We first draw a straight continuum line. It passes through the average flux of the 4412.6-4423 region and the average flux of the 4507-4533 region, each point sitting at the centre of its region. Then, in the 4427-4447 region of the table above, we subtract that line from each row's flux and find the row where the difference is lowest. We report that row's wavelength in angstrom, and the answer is 4434.54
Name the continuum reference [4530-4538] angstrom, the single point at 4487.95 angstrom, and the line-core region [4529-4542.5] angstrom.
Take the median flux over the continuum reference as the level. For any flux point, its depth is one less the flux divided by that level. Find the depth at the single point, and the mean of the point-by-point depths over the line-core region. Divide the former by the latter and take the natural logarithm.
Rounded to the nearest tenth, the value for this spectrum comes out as 1.1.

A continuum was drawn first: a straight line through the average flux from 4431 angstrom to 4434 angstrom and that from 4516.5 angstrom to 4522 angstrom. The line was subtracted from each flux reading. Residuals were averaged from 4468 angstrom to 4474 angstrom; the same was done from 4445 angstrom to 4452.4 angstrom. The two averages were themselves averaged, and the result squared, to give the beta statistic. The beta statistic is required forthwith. 0.0000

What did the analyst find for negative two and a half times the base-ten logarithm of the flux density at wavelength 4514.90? -0.52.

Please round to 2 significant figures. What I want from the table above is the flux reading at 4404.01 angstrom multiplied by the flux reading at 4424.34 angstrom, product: 1.6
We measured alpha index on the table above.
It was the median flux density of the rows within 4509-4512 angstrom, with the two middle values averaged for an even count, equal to 1.68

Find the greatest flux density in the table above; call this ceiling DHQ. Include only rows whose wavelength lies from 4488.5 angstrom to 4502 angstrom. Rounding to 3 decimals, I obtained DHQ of 1.604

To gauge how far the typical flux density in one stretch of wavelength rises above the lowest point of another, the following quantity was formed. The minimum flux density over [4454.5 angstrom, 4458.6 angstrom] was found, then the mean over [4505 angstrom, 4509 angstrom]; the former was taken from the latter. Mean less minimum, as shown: 0.32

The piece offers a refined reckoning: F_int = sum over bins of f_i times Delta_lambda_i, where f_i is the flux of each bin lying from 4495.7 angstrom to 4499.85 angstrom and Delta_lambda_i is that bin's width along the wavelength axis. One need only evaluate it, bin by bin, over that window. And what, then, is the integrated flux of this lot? 6.4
